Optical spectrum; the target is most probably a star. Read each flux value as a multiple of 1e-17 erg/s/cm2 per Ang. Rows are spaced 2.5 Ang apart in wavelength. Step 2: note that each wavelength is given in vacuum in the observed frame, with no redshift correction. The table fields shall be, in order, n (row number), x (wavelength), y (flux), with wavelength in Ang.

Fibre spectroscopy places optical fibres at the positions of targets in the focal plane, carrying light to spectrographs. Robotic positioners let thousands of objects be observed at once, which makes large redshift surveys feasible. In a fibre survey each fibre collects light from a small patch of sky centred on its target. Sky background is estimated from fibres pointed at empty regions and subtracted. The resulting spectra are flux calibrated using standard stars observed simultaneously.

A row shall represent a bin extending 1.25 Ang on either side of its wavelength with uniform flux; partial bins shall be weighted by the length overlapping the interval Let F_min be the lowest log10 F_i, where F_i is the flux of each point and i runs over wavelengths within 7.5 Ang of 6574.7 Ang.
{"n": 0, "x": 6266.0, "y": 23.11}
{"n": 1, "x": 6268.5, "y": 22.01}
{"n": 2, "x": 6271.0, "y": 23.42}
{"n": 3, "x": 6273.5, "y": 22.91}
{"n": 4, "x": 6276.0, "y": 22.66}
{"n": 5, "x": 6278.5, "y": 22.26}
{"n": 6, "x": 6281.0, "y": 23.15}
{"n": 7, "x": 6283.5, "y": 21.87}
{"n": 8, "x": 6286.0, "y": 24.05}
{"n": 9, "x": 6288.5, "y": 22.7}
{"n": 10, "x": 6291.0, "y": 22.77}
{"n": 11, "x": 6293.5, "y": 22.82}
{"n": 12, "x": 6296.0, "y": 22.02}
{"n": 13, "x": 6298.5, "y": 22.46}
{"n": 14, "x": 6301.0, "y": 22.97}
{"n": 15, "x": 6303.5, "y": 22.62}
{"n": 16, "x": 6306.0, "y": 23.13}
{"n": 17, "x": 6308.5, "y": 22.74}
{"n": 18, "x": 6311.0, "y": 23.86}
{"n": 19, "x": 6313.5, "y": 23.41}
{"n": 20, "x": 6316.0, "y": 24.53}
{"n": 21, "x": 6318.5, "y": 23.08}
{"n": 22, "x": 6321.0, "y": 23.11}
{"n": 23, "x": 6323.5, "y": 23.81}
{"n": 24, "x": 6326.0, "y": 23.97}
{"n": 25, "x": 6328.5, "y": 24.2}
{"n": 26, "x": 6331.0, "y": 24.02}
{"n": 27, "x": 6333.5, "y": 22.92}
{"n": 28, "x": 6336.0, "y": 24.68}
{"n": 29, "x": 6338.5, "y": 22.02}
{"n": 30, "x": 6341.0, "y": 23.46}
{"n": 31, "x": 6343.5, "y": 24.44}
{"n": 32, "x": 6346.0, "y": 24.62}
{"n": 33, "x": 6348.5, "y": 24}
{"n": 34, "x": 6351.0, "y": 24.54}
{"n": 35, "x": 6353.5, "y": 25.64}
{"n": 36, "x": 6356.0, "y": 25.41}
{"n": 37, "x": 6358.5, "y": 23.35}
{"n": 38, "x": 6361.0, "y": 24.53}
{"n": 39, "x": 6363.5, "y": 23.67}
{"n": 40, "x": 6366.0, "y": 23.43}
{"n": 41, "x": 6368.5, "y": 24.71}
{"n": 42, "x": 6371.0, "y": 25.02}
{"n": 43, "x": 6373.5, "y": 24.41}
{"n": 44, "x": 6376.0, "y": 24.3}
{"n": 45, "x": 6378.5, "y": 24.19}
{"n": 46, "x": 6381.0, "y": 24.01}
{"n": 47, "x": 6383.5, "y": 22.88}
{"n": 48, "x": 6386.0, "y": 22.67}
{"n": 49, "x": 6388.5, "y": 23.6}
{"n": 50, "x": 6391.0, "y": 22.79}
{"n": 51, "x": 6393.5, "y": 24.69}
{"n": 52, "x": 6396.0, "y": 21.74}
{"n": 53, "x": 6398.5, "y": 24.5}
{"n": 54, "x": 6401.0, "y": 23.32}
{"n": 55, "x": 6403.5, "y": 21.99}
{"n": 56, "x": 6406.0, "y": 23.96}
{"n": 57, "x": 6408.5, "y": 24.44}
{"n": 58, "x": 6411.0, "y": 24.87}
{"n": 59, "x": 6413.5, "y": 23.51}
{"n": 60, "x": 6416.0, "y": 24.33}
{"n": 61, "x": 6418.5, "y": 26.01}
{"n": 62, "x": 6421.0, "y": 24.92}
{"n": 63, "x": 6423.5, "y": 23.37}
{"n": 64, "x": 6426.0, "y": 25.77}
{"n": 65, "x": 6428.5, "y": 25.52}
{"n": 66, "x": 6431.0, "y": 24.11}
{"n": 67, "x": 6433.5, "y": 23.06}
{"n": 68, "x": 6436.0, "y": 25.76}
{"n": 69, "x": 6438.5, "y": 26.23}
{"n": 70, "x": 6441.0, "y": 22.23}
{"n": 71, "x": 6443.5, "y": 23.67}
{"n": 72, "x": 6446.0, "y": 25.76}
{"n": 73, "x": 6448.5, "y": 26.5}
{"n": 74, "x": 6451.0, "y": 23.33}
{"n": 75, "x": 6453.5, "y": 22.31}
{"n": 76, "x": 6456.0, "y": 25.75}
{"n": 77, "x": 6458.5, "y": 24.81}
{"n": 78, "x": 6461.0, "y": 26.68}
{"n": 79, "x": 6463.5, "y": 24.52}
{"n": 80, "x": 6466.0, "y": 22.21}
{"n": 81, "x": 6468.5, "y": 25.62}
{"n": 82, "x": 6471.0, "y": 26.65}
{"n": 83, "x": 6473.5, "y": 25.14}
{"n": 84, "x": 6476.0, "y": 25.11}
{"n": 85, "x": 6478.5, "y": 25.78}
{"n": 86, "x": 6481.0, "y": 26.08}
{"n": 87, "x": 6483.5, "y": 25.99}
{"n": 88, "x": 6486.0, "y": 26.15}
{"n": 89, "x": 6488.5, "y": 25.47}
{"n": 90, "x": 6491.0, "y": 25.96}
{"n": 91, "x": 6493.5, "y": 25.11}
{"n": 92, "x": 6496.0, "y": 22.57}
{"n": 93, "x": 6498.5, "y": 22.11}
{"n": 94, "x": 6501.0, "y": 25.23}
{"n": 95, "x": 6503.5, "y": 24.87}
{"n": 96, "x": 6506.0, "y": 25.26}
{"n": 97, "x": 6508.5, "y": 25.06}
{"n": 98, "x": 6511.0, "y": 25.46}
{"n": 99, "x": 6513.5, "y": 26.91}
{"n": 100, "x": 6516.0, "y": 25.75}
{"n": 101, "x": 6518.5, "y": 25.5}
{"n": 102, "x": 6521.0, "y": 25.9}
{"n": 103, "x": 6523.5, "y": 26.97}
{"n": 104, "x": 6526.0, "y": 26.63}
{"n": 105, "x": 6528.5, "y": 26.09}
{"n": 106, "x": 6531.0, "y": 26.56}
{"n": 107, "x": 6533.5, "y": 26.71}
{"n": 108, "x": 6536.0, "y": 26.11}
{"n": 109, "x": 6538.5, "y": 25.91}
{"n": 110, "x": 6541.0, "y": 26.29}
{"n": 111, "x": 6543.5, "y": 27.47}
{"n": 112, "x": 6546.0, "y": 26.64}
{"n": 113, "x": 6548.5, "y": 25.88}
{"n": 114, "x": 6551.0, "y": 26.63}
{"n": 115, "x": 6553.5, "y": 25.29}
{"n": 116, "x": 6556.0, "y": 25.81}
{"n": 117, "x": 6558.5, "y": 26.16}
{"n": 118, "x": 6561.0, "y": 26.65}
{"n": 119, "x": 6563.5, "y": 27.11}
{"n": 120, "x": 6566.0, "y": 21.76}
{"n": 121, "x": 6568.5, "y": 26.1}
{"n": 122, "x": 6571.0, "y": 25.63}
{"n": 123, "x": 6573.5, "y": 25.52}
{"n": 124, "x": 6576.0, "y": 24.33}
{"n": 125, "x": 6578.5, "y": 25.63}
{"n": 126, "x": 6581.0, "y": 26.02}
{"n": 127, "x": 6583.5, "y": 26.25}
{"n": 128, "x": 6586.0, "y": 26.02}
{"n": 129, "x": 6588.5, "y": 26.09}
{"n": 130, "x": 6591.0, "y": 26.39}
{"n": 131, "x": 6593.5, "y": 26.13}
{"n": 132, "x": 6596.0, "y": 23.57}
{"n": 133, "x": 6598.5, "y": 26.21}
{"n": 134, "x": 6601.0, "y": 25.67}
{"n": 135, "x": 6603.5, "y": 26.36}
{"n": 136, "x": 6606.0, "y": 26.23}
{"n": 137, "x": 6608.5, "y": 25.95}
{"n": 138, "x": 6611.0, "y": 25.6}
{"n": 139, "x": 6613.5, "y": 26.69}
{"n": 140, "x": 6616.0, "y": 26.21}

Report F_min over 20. 0.0693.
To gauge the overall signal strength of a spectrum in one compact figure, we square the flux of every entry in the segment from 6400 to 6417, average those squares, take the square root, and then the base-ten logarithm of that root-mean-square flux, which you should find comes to 1.376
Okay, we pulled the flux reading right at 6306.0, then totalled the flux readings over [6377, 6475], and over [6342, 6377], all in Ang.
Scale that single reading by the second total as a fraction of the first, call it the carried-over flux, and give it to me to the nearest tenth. 8.4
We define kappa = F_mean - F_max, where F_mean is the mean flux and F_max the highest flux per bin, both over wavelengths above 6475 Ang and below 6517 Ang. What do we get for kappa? -1.7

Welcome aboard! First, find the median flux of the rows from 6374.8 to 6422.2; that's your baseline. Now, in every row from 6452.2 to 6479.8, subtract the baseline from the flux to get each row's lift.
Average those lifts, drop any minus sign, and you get 1.0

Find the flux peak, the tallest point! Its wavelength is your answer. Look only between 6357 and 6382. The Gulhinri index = 6371.0 Ang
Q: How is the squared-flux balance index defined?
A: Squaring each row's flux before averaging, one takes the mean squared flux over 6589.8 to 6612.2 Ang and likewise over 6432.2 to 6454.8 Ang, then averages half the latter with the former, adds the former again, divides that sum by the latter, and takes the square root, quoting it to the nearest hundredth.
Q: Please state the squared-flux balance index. 1.39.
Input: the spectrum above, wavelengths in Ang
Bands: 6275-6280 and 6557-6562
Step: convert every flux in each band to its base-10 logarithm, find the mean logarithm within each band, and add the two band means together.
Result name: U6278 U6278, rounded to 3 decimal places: 2.773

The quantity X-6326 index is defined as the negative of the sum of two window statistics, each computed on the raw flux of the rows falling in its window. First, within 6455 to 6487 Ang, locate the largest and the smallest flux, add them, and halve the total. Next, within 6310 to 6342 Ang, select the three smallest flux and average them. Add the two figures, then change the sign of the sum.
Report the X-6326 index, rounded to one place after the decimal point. -47.1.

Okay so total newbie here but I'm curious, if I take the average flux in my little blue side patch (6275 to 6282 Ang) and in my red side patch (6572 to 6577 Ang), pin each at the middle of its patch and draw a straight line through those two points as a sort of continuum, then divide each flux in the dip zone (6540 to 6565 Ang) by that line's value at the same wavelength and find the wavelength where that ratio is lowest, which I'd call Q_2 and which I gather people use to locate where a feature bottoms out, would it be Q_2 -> 6553.5 Ang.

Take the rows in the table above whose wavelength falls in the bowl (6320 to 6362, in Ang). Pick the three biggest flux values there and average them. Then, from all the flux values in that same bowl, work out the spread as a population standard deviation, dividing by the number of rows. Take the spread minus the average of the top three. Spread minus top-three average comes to -24.4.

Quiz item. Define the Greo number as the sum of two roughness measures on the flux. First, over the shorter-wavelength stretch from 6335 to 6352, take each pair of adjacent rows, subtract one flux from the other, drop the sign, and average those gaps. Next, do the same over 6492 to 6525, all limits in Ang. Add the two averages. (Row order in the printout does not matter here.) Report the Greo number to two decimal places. 2.05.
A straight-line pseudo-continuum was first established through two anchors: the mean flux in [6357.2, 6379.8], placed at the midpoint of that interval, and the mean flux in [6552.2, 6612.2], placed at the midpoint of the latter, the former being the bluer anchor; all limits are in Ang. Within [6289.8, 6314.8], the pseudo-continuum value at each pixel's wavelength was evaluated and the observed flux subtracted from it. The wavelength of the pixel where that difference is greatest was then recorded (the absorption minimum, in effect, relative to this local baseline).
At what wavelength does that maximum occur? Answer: 6296.0 Ang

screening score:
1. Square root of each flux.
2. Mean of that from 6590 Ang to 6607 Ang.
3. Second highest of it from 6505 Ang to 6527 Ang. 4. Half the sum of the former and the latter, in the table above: 5.13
